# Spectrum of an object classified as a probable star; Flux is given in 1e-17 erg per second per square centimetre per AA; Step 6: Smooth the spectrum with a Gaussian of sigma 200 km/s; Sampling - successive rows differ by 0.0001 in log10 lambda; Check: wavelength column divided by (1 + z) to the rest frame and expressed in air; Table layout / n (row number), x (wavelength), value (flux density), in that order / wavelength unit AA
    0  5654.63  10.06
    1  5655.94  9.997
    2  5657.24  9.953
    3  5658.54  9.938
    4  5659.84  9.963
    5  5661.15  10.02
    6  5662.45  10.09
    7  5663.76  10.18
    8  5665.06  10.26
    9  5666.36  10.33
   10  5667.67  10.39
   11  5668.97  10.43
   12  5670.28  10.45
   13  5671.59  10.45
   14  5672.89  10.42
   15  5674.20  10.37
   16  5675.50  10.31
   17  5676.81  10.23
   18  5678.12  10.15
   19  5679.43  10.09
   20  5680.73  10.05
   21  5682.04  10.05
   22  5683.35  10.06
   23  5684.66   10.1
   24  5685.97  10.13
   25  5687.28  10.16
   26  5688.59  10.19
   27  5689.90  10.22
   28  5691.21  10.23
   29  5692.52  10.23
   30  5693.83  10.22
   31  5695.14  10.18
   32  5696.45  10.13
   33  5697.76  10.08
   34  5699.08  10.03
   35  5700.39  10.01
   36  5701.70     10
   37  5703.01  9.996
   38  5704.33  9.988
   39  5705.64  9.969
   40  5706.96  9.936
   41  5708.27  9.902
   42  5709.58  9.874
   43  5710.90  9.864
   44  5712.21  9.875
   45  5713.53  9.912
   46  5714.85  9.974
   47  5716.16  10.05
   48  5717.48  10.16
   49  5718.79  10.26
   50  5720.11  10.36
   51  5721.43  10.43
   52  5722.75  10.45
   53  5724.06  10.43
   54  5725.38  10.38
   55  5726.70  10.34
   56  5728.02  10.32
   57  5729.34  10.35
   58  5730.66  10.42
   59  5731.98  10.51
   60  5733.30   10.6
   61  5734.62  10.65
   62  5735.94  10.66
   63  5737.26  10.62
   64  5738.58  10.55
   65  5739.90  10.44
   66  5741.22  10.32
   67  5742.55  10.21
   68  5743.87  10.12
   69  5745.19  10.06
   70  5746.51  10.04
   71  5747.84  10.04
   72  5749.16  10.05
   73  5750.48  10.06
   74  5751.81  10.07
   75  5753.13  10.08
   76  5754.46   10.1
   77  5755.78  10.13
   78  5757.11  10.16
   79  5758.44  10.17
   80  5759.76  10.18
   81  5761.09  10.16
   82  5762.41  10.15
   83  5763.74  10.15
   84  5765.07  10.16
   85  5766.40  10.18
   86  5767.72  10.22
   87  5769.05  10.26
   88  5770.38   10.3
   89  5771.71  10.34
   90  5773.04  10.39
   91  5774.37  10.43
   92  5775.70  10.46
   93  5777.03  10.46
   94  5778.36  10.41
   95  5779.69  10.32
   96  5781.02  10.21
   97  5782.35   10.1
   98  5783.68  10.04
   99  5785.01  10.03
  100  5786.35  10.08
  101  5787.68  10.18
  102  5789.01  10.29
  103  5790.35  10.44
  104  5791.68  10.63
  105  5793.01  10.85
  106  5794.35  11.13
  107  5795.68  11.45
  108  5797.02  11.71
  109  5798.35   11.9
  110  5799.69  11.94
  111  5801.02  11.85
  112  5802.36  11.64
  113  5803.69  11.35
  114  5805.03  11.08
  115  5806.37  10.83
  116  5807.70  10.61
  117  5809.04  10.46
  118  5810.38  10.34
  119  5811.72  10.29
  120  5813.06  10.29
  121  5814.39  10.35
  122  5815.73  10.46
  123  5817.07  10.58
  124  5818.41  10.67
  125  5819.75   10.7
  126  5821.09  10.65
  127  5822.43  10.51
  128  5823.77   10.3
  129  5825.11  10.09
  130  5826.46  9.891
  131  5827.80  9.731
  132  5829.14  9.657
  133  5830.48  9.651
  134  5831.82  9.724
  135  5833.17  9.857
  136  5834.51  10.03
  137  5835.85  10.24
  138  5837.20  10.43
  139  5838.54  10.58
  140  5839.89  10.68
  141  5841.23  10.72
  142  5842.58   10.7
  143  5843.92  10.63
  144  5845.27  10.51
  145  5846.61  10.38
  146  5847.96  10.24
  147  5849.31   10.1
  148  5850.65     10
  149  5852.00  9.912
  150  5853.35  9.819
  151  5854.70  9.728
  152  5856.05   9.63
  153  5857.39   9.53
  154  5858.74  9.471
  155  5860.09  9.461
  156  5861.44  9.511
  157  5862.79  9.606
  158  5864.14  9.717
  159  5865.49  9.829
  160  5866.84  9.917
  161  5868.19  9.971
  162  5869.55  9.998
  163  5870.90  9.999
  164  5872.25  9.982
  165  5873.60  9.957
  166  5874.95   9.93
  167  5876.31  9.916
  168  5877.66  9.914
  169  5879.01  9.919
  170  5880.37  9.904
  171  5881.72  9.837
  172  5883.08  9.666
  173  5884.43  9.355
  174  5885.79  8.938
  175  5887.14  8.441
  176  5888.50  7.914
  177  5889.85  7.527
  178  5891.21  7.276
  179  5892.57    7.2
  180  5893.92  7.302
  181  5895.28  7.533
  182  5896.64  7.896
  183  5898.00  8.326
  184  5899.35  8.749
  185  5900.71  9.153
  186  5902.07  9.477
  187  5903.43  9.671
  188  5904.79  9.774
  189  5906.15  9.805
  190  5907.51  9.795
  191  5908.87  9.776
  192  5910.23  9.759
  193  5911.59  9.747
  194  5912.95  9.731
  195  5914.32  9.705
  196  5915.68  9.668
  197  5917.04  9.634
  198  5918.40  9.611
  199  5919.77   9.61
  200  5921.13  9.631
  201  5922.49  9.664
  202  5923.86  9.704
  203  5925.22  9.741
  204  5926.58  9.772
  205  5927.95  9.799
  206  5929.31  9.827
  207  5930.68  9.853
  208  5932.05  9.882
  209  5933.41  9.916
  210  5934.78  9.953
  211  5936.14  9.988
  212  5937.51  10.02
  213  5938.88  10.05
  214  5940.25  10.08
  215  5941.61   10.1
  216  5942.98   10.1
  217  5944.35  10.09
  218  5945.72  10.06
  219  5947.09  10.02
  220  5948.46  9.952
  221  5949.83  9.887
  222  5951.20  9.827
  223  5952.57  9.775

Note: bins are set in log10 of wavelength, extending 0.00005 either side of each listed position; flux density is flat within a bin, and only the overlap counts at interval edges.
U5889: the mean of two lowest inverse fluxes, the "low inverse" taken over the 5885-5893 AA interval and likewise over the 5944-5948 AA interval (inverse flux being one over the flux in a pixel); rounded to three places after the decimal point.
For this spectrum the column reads 0.105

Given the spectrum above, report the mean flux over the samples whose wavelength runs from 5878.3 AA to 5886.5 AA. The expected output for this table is 9.6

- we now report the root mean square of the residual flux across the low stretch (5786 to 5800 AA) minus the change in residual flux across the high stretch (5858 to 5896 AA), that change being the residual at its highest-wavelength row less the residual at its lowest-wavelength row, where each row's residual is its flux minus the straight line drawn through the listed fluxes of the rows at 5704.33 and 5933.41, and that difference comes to 3.1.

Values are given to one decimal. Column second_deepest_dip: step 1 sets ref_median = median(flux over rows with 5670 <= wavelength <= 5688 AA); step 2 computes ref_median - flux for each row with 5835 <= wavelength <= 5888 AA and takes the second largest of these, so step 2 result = 1.2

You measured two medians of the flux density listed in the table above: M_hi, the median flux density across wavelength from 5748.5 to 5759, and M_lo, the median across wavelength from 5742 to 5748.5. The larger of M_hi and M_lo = 10.1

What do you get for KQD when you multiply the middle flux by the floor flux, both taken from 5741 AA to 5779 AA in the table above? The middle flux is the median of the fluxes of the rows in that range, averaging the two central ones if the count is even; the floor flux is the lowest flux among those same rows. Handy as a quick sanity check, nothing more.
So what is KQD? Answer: 102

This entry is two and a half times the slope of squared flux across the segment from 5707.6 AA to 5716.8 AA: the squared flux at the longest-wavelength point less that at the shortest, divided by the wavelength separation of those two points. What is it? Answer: 0.9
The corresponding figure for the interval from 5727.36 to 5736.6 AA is 2.3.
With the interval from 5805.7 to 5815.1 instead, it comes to -3.2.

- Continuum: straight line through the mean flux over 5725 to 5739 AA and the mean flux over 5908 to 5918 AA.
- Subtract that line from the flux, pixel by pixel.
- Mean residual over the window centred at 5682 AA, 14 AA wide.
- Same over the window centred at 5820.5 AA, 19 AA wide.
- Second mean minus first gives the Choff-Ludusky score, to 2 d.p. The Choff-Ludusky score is 0.75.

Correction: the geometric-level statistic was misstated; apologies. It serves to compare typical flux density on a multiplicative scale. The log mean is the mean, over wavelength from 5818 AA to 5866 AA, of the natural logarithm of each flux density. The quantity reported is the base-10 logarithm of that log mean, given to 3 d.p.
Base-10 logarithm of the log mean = 0.364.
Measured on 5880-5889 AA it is 0.345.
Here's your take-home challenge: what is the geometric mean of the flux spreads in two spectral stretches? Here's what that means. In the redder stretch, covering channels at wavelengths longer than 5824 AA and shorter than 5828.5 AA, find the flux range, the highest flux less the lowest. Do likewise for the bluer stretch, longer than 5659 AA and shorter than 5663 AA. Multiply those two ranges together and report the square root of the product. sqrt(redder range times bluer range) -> 0.21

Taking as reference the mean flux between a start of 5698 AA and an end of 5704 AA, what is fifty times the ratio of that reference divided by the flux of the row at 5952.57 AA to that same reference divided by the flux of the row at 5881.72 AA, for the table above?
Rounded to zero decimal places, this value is 50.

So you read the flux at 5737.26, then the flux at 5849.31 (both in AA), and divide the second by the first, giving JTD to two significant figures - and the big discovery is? 0.95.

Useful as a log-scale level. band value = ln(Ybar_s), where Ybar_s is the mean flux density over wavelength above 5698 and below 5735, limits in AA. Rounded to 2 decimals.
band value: 2.32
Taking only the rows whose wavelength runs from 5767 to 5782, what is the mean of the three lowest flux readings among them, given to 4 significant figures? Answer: 10.23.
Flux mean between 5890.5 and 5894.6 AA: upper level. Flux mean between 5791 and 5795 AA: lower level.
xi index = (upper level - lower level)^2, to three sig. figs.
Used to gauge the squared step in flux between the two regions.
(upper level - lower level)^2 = 13.0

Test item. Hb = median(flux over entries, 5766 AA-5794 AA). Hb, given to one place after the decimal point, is 10.3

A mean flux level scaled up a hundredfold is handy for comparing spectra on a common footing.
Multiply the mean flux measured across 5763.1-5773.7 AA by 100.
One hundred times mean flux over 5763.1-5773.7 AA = 1025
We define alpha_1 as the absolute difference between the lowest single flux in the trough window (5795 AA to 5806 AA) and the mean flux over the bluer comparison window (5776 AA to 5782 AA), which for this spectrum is 0.73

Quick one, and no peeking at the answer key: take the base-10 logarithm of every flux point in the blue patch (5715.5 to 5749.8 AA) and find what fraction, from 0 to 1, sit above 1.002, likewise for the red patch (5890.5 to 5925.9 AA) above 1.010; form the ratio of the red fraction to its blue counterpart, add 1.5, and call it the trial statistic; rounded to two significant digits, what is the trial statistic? 1.5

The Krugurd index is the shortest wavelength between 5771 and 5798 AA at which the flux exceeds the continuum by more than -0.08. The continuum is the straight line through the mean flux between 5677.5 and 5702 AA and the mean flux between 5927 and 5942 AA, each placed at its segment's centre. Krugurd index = 5771.71 AA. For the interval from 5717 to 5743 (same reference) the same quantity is 5717.48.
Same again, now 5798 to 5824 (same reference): 5798.35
